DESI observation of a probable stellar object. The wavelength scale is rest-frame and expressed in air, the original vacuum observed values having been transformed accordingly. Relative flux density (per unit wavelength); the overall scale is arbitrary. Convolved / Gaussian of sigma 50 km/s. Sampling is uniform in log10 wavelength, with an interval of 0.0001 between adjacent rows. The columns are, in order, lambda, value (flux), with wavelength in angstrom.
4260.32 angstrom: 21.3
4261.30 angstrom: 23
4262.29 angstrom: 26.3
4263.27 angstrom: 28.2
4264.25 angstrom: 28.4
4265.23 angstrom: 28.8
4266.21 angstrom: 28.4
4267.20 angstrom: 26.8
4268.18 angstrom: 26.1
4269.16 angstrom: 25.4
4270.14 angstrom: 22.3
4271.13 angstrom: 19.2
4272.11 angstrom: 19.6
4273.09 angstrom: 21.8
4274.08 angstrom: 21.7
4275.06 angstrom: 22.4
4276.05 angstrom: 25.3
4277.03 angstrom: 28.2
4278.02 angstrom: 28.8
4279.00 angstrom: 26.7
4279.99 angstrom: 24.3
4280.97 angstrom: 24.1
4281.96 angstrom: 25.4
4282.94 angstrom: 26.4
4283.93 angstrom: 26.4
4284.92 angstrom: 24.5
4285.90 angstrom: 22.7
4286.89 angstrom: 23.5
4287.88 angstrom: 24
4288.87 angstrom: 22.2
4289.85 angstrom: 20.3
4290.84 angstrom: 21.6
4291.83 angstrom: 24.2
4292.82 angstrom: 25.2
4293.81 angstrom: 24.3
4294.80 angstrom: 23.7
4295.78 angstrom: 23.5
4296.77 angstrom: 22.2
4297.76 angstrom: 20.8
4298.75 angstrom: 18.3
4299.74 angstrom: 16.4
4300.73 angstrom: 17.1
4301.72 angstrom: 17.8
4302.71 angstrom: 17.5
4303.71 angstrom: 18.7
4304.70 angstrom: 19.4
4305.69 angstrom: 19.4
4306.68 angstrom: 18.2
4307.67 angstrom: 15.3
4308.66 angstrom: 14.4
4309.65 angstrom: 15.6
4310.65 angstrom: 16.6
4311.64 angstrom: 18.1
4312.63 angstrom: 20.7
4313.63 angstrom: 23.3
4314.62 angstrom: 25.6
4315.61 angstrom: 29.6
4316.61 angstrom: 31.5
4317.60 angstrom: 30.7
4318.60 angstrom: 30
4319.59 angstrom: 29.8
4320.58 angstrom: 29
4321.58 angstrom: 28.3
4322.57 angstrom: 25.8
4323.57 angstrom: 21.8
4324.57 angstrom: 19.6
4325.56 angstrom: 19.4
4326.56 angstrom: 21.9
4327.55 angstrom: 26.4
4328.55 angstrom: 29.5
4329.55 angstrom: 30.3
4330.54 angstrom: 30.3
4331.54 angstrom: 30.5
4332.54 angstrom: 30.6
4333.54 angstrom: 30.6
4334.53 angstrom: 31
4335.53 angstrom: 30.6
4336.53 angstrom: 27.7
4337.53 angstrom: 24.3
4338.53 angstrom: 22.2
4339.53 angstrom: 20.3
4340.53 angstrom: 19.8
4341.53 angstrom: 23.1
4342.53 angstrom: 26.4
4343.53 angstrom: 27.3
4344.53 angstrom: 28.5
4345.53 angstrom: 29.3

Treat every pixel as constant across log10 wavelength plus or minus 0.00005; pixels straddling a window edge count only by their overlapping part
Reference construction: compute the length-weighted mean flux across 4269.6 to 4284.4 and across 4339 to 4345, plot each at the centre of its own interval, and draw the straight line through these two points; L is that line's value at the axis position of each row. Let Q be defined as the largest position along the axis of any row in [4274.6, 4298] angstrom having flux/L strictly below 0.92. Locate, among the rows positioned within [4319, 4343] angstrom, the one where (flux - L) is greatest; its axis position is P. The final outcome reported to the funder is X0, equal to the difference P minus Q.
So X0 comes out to 36.8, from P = 4334.53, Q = 4297.76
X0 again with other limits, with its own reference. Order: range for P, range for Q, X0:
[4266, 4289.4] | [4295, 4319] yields -34.6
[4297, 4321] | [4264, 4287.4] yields 42.5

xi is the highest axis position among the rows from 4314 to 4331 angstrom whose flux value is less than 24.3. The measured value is 4326.56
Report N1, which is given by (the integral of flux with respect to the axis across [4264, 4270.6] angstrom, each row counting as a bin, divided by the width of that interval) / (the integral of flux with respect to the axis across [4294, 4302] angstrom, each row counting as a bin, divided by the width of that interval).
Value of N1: 1.31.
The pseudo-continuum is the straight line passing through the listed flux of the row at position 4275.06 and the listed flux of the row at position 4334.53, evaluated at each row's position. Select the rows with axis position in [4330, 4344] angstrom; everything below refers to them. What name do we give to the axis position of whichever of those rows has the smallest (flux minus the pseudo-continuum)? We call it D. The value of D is 4340.53 angstrom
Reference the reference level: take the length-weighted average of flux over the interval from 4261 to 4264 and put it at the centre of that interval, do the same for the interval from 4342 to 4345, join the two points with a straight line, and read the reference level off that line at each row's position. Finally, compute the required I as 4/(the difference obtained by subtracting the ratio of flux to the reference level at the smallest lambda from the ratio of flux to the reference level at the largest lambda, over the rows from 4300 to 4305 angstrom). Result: 47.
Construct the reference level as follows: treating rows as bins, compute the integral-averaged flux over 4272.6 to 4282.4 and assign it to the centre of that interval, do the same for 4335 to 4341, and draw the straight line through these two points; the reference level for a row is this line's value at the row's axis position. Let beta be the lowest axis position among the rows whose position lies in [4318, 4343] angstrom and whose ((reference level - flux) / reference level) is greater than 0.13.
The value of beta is 4324.57 angstrom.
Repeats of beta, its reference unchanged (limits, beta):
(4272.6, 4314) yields 4289.85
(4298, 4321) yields 4298.75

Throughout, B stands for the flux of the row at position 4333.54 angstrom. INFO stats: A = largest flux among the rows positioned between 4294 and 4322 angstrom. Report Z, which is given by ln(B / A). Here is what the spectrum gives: -0.03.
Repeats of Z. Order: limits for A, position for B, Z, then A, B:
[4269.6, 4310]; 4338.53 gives -0.26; 28.8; 22.2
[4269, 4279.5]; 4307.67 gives -0.63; 28.8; 15.3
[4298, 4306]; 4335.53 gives 0.46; 19.4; 30.6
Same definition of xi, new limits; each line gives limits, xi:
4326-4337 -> 4326.56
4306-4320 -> 4313.63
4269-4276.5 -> 4275.06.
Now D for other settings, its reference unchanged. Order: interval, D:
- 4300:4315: 4308.66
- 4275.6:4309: 4308.66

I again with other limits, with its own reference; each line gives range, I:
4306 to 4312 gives -723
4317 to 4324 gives -12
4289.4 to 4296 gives 34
